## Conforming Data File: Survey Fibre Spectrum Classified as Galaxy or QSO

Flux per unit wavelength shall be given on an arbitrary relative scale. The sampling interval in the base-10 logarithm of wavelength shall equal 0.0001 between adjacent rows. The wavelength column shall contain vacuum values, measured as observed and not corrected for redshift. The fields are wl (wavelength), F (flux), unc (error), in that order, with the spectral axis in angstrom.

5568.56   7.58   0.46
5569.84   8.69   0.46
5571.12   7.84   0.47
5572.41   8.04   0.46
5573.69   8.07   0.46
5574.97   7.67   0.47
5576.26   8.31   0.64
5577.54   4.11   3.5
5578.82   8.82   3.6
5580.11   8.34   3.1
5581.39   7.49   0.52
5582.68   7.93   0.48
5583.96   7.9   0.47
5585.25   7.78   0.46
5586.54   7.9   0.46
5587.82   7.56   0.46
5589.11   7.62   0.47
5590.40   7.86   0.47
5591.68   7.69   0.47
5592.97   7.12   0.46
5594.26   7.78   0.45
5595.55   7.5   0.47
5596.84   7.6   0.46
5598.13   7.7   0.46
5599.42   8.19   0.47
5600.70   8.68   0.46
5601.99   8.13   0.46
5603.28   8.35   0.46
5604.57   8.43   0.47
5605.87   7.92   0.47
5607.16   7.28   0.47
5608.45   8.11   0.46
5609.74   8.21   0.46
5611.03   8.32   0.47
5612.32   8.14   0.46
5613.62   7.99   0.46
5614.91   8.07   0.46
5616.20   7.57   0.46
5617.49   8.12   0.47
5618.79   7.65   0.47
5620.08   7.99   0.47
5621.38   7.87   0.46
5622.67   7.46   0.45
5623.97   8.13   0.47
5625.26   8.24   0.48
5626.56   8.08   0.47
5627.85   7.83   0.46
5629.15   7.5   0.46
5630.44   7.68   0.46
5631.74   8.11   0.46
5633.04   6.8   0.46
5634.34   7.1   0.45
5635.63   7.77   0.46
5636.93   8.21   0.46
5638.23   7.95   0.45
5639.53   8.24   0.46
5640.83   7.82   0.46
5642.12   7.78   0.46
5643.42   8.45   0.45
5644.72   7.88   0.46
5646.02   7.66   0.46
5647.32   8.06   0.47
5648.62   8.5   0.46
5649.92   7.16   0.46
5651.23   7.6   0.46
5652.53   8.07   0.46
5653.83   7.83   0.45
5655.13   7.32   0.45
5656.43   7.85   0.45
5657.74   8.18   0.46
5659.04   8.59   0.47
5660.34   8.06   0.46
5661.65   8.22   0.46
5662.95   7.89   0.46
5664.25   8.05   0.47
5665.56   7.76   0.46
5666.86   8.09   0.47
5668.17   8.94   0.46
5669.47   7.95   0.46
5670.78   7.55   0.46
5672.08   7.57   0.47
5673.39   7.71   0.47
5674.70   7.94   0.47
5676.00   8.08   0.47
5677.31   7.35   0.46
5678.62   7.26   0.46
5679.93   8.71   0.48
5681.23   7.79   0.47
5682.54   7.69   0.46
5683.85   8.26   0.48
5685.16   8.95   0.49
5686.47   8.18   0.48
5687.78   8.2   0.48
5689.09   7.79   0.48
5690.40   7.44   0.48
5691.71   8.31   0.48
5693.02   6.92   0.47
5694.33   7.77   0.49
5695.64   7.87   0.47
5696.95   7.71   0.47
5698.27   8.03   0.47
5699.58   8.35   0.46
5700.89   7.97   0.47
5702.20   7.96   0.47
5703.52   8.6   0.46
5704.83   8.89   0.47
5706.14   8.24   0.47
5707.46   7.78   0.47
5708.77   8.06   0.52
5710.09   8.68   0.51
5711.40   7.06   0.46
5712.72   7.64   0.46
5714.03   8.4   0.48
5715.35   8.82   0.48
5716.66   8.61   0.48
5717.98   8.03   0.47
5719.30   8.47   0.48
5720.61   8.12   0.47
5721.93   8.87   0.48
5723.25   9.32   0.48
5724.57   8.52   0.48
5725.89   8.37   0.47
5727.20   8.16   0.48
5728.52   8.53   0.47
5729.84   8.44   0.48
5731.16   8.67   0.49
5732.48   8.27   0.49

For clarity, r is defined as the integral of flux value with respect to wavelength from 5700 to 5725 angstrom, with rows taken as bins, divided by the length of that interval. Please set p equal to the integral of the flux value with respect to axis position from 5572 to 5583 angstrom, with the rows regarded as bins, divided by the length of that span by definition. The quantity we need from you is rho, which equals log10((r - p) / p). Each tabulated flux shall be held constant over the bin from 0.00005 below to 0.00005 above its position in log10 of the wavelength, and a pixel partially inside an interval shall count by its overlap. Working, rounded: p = 7.63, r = 8.3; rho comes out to -1.0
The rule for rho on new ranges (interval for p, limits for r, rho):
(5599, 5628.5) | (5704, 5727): -1.4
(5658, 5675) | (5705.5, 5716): -2.2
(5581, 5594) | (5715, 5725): -0.9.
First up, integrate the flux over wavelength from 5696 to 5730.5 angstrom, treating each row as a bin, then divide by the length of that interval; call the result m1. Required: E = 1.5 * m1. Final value 12.4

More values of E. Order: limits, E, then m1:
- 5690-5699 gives 11.6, 7.7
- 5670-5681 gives 11.7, 7.8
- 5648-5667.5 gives 11.9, 7.9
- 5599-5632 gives 12.0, 8.0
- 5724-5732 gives 12.7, 8.4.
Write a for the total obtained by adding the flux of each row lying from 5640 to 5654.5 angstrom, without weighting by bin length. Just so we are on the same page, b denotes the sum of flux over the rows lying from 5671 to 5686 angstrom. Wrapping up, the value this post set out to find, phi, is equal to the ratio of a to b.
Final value 0.99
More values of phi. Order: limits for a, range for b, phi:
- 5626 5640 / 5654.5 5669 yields 0.96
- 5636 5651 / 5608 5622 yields 1.00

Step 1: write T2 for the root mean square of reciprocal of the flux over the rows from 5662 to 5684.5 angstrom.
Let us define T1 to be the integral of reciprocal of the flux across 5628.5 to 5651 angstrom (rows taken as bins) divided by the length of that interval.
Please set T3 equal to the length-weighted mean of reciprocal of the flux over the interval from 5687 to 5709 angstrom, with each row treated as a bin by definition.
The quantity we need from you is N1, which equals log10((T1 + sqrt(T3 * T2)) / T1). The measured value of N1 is 0.297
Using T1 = 0.129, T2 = 0.127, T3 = 0.126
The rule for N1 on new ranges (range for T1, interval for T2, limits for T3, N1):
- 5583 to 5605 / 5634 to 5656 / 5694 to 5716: 0.298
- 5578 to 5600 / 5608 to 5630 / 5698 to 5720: 0.292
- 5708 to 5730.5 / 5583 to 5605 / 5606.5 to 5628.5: 0.313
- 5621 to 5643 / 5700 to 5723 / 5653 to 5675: 0.293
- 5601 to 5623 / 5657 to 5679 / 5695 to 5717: 0.300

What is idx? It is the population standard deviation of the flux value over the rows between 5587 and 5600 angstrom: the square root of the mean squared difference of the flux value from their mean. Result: 0.259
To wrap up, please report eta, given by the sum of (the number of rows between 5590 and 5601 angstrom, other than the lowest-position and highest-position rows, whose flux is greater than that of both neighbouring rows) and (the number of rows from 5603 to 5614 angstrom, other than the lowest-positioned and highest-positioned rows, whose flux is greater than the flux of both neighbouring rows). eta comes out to 3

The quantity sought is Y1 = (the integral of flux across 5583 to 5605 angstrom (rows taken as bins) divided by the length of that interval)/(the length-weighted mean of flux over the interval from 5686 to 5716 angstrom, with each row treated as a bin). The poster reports 0.98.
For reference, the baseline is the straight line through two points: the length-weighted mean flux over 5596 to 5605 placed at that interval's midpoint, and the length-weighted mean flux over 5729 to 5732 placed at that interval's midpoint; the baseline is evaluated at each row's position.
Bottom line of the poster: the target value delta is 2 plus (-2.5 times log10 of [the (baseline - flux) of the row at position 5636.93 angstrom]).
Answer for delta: 5.5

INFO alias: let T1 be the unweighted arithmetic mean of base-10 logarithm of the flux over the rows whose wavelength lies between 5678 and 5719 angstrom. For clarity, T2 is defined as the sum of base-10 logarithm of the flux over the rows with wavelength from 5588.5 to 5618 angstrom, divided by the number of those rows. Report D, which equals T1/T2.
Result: 1.01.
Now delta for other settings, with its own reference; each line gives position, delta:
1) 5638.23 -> 3.3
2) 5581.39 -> 2.6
